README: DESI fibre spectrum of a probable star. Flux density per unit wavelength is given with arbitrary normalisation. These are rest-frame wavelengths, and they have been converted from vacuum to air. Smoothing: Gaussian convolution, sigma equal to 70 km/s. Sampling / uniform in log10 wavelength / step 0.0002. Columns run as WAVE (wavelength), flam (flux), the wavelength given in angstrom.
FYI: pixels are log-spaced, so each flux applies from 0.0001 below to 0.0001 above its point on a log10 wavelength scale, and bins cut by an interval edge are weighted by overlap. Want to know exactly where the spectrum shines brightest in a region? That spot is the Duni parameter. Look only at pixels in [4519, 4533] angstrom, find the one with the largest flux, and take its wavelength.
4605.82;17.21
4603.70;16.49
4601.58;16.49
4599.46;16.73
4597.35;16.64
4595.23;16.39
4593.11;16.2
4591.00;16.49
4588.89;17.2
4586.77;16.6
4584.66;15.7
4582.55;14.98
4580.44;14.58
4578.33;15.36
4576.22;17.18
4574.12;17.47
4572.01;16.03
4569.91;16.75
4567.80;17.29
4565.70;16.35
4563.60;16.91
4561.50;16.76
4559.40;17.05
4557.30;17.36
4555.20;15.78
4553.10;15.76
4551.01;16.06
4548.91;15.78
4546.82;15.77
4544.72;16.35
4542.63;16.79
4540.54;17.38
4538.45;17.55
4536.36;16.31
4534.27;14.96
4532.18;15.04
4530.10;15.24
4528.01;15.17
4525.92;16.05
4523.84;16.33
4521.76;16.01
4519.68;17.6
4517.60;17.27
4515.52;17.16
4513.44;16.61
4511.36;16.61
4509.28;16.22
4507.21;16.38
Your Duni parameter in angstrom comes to 4519.68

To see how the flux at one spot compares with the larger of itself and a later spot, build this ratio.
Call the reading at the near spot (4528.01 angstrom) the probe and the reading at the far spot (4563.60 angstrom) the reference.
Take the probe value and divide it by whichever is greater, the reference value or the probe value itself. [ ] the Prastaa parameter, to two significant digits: 0.90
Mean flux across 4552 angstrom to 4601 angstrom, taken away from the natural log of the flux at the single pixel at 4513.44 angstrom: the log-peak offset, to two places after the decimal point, -13.61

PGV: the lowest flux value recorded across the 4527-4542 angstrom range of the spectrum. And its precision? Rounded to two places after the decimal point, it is 14.96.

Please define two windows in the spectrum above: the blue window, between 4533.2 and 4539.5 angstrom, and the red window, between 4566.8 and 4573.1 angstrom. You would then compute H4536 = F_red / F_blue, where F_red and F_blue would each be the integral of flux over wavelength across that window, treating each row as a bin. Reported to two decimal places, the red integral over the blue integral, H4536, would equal 1.03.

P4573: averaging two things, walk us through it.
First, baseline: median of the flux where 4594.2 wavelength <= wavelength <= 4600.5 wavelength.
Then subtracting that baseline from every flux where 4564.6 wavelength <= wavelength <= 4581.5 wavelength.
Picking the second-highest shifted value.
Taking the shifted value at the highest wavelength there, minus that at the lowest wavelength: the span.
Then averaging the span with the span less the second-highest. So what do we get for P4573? -2.1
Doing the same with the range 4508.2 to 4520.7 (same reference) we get 1.1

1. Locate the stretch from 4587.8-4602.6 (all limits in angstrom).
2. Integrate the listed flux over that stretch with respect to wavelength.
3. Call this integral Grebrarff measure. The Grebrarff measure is 246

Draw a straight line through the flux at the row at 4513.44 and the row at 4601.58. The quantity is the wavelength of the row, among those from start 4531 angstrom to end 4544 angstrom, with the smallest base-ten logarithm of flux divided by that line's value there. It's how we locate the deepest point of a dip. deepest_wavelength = 4534.27 angstrom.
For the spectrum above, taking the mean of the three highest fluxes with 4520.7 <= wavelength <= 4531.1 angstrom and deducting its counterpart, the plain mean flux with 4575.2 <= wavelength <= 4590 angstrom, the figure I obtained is 0.19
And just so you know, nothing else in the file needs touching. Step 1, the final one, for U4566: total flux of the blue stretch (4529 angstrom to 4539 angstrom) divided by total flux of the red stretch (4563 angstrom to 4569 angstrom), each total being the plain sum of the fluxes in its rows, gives 1.6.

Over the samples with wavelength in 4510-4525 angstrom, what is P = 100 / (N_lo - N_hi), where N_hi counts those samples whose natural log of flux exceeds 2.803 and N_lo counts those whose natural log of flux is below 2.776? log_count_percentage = -25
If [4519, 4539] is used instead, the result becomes 25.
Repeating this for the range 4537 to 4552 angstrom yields -100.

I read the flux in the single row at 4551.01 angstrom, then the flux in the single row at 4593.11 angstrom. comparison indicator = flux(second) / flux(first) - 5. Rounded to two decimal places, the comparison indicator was -3.99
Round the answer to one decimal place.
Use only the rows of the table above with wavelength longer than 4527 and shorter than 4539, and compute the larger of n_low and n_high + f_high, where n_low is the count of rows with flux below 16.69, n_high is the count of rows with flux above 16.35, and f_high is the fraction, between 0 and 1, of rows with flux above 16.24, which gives 5.0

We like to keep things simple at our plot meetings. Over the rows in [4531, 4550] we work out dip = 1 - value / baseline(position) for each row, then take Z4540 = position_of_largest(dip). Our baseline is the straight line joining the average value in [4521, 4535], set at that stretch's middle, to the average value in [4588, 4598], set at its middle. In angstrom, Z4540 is 4534.27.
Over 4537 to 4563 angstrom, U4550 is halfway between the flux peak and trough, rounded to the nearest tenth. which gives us 16.7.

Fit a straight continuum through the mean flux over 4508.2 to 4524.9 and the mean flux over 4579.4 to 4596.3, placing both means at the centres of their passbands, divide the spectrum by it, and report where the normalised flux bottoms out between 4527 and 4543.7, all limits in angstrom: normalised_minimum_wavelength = 4534.27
